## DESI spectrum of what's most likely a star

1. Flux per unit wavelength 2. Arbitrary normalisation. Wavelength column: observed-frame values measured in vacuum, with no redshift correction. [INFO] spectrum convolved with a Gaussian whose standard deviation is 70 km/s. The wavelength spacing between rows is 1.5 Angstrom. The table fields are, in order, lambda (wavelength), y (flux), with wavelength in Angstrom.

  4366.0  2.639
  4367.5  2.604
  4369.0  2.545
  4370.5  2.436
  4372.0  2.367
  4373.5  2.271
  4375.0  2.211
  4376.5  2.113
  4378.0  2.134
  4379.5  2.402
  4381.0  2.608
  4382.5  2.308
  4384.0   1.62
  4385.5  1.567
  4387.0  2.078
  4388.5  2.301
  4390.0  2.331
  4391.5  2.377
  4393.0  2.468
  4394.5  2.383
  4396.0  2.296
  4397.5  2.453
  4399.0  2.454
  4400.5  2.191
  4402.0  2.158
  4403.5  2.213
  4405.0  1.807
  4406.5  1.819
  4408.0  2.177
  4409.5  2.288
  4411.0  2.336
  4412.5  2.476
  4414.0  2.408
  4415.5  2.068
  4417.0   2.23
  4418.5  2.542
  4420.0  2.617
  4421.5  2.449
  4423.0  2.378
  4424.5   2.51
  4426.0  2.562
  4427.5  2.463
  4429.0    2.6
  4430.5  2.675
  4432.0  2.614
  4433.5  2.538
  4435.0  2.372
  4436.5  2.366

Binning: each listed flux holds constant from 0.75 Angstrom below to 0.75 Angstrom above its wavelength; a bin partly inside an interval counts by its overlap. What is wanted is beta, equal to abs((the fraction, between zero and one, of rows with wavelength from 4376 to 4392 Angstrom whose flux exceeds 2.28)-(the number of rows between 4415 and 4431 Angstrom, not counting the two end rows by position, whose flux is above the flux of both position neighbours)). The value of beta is 1.45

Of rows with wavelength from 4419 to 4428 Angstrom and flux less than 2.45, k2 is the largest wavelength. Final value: 4423.0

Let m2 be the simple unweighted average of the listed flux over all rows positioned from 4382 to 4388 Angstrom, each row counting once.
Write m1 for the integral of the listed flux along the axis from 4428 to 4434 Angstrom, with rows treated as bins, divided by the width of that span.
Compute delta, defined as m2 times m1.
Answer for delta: 4.9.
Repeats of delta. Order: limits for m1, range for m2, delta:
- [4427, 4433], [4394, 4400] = 6.2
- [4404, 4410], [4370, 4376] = 4.7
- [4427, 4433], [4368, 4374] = 6.2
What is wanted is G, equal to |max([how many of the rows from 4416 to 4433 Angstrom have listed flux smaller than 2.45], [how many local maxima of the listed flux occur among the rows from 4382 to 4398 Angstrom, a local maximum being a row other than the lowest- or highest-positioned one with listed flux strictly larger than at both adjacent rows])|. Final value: 3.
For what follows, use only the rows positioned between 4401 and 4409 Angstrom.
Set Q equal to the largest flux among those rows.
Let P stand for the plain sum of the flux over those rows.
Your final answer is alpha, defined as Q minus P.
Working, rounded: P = 10.2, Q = 2.213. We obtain -8.0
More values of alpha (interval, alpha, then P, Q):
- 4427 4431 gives -5.1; 7.7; 2.675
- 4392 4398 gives -7.1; 9.6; 2.468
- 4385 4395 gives -13.0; 15.5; 2.468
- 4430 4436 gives -7.5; 10.2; 2.675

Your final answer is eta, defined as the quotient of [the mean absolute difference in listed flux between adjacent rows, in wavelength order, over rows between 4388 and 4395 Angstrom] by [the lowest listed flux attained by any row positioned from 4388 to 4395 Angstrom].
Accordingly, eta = 0.027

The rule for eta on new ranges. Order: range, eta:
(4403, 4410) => 0.123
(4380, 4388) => 0.248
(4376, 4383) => 0.094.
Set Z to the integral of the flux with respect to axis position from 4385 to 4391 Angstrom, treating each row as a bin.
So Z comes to 12.6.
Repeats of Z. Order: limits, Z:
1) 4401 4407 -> 12.1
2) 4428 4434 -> 15.6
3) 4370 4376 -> 13.8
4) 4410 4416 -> 14.0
